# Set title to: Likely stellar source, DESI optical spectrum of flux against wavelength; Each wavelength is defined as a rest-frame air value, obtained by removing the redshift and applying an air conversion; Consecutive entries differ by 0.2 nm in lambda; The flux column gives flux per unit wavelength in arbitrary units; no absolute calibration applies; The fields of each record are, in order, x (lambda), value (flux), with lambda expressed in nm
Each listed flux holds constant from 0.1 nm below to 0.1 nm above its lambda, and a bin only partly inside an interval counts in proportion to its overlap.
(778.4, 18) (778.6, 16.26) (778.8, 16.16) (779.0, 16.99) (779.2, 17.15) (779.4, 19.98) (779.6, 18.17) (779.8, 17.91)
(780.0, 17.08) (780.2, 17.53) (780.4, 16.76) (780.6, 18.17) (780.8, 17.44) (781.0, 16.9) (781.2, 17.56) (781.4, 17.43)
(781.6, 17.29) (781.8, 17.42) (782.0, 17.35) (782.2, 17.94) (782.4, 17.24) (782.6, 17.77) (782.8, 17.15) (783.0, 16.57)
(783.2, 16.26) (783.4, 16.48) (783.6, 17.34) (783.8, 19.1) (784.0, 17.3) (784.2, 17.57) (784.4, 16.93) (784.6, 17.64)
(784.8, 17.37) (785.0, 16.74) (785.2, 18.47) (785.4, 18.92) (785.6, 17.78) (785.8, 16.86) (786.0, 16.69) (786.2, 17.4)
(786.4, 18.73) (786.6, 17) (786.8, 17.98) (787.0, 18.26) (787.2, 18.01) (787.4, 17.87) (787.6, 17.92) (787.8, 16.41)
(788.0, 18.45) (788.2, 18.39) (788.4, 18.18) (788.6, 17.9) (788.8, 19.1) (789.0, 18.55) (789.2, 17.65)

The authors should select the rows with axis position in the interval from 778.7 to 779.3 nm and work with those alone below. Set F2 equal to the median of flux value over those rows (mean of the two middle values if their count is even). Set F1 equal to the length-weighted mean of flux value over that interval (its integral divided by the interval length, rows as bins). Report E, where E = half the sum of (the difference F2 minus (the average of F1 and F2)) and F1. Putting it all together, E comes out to 8.4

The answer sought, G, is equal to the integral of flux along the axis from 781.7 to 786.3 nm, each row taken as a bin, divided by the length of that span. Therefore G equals 17.40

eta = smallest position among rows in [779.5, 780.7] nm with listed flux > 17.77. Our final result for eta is 779.6 nm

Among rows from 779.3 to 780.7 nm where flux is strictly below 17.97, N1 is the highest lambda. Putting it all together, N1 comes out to 780.4 nm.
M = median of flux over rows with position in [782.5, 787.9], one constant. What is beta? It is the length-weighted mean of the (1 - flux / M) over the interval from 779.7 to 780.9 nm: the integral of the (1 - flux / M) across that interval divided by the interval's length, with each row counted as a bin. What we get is -0.005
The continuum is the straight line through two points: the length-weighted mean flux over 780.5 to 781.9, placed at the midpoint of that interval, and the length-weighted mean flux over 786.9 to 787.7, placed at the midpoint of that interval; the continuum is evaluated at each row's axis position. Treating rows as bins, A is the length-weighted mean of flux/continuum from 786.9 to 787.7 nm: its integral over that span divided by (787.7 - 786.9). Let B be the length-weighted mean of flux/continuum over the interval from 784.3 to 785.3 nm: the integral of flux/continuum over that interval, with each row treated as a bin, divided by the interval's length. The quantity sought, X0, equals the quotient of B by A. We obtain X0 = 0.98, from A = 1.00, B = 0.98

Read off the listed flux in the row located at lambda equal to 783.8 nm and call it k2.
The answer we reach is 19.1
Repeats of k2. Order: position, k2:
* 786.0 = 16.69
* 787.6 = 17.92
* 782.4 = 17.24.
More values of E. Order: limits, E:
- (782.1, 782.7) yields 8.9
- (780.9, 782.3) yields 8.7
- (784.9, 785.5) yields 9.1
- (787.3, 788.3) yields 8.9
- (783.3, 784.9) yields 8.7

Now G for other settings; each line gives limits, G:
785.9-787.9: 17.63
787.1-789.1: 18.08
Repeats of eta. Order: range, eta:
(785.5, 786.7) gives 785.6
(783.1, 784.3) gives 783.8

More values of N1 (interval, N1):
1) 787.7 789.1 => 788.6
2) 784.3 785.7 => 785.6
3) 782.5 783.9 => 783.6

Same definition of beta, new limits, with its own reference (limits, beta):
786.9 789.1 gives -0.040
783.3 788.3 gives -0.015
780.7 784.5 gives 0.005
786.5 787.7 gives -0.025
